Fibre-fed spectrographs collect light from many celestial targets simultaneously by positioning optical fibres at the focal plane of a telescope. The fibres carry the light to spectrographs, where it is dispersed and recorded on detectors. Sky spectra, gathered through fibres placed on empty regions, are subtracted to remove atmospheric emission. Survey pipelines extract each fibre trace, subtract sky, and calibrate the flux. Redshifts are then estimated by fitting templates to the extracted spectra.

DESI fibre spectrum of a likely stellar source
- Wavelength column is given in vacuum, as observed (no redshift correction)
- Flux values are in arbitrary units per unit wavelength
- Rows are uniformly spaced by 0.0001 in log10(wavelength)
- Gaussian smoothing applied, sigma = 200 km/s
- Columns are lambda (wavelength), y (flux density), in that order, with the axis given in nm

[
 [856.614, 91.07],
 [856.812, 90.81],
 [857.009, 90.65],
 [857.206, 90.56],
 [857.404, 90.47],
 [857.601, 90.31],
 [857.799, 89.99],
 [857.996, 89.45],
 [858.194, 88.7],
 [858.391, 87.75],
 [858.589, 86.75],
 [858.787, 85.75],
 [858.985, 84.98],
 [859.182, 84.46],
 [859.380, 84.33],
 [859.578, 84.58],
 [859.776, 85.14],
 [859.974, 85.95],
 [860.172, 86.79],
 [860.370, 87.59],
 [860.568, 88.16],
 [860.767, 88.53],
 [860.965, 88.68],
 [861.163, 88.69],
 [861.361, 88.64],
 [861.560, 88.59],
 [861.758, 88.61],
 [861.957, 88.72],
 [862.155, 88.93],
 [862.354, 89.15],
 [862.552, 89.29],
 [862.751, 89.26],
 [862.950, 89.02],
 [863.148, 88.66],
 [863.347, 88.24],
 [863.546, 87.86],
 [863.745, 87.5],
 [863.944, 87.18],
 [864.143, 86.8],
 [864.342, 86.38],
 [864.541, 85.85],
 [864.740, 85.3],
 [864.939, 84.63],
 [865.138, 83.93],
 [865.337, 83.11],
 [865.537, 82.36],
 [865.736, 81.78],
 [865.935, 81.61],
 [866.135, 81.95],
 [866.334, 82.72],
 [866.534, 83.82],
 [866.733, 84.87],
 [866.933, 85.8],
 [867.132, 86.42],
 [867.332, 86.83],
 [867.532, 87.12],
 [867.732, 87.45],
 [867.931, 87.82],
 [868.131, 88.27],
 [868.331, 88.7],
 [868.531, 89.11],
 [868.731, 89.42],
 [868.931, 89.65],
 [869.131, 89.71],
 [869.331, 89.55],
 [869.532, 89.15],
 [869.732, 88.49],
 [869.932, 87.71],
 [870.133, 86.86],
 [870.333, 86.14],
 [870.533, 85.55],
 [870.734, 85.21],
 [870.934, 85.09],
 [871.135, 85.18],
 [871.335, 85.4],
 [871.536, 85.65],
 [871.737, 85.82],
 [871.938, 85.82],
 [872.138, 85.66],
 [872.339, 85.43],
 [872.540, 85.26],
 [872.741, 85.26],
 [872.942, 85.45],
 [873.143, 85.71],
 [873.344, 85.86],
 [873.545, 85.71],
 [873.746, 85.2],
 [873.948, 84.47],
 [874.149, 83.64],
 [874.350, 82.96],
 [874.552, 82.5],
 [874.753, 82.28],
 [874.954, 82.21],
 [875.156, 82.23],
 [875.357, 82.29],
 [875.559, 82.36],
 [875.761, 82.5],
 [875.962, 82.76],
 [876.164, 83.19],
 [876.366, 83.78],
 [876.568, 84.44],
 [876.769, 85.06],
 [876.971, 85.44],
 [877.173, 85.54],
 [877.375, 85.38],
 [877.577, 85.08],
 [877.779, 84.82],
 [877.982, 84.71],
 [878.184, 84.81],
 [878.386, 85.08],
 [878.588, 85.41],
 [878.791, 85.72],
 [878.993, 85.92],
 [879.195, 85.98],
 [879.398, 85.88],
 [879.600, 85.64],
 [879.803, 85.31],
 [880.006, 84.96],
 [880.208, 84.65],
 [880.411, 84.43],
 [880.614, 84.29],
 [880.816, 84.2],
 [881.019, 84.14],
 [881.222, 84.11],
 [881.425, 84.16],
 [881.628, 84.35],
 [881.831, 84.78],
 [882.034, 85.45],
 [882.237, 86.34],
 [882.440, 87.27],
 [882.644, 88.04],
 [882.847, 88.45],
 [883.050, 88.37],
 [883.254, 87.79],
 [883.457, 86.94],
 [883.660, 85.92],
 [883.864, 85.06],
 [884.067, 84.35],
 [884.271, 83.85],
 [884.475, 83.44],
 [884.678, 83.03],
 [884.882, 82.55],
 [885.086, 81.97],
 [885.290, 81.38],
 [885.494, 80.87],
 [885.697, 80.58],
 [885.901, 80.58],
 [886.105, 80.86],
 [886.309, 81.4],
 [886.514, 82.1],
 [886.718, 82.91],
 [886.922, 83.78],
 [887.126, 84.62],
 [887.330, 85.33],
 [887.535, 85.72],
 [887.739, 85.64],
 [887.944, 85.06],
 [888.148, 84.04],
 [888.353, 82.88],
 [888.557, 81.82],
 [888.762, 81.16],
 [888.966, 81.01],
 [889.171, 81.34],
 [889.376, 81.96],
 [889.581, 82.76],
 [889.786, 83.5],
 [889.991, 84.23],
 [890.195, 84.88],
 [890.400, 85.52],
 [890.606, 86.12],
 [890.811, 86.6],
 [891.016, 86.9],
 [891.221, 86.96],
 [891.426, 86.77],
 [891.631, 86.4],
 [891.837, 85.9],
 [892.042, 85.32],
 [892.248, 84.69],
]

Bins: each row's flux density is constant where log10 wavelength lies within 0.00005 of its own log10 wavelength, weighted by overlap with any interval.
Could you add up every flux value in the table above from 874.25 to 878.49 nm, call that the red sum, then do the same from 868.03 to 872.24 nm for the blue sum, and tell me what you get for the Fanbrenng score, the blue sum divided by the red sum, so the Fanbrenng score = 1.04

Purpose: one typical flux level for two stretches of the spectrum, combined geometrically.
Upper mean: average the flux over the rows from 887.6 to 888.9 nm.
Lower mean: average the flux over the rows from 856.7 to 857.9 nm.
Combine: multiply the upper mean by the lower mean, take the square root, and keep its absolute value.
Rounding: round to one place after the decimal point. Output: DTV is 86.9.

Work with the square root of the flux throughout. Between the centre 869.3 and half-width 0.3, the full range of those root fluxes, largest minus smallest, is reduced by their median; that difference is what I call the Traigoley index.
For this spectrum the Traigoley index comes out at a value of -9.43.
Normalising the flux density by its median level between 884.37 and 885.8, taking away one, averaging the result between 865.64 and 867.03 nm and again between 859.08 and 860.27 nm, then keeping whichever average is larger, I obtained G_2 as 0.04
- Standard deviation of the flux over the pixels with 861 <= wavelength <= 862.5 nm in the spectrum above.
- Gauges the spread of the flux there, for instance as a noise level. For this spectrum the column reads 0.2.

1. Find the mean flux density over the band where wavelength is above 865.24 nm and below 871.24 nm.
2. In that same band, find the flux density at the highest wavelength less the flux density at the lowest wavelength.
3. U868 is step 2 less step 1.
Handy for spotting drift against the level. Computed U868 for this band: -84.2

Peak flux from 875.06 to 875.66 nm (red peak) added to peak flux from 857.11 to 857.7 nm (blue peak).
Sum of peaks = 173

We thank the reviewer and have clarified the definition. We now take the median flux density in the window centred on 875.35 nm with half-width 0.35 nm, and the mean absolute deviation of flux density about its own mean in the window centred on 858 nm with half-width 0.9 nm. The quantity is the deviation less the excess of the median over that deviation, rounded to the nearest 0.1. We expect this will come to -79.4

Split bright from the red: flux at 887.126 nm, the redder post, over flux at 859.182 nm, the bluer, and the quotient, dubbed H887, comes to 1.00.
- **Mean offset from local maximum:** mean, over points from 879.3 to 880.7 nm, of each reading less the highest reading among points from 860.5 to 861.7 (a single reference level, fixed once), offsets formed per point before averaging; -3.7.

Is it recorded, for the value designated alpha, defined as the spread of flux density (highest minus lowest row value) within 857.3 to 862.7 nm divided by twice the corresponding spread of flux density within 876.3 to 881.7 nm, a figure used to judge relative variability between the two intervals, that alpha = 1.4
